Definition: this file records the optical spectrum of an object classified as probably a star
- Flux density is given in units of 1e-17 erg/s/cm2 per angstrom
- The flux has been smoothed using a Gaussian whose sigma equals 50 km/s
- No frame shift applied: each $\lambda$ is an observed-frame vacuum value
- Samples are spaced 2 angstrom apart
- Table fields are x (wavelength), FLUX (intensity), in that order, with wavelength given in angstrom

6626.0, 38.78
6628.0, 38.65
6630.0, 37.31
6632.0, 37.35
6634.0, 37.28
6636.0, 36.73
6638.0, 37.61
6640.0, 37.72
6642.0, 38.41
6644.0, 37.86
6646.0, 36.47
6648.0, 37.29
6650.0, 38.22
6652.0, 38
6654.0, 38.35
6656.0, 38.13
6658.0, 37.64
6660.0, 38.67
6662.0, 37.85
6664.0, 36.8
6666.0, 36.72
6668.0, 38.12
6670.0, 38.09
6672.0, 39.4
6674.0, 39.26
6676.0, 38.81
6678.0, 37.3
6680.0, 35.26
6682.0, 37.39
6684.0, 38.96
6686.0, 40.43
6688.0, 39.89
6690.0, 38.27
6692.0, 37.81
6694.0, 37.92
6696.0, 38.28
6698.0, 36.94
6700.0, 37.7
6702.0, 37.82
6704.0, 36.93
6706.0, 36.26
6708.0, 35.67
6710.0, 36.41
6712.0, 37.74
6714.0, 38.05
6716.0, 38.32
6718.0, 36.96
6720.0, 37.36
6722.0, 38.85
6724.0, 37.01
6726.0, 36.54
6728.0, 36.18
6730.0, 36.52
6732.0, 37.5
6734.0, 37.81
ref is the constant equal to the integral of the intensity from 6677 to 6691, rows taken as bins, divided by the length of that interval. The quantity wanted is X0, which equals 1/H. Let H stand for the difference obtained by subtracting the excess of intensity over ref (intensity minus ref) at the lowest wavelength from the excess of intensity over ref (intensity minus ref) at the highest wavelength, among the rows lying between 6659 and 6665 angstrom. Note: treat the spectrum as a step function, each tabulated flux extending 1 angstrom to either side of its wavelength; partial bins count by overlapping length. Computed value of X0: -0.5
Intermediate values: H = -1.9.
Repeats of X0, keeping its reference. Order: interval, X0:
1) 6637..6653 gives 2.6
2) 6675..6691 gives -1.9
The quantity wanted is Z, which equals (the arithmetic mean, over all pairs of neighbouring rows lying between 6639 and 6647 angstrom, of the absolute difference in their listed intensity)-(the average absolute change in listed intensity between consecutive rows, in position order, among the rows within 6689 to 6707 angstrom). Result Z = 0.3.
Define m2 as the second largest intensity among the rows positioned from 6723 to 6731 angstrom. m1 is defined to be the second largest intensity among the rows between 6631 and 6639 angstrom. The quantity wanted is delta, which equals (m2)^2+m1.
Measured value 1373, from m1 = 37.35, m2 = 36.54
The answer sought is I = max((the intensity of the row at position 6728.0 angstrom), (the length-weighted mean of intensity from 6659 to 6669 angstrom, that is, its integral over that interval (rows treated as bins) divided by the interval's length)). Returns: 37.6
